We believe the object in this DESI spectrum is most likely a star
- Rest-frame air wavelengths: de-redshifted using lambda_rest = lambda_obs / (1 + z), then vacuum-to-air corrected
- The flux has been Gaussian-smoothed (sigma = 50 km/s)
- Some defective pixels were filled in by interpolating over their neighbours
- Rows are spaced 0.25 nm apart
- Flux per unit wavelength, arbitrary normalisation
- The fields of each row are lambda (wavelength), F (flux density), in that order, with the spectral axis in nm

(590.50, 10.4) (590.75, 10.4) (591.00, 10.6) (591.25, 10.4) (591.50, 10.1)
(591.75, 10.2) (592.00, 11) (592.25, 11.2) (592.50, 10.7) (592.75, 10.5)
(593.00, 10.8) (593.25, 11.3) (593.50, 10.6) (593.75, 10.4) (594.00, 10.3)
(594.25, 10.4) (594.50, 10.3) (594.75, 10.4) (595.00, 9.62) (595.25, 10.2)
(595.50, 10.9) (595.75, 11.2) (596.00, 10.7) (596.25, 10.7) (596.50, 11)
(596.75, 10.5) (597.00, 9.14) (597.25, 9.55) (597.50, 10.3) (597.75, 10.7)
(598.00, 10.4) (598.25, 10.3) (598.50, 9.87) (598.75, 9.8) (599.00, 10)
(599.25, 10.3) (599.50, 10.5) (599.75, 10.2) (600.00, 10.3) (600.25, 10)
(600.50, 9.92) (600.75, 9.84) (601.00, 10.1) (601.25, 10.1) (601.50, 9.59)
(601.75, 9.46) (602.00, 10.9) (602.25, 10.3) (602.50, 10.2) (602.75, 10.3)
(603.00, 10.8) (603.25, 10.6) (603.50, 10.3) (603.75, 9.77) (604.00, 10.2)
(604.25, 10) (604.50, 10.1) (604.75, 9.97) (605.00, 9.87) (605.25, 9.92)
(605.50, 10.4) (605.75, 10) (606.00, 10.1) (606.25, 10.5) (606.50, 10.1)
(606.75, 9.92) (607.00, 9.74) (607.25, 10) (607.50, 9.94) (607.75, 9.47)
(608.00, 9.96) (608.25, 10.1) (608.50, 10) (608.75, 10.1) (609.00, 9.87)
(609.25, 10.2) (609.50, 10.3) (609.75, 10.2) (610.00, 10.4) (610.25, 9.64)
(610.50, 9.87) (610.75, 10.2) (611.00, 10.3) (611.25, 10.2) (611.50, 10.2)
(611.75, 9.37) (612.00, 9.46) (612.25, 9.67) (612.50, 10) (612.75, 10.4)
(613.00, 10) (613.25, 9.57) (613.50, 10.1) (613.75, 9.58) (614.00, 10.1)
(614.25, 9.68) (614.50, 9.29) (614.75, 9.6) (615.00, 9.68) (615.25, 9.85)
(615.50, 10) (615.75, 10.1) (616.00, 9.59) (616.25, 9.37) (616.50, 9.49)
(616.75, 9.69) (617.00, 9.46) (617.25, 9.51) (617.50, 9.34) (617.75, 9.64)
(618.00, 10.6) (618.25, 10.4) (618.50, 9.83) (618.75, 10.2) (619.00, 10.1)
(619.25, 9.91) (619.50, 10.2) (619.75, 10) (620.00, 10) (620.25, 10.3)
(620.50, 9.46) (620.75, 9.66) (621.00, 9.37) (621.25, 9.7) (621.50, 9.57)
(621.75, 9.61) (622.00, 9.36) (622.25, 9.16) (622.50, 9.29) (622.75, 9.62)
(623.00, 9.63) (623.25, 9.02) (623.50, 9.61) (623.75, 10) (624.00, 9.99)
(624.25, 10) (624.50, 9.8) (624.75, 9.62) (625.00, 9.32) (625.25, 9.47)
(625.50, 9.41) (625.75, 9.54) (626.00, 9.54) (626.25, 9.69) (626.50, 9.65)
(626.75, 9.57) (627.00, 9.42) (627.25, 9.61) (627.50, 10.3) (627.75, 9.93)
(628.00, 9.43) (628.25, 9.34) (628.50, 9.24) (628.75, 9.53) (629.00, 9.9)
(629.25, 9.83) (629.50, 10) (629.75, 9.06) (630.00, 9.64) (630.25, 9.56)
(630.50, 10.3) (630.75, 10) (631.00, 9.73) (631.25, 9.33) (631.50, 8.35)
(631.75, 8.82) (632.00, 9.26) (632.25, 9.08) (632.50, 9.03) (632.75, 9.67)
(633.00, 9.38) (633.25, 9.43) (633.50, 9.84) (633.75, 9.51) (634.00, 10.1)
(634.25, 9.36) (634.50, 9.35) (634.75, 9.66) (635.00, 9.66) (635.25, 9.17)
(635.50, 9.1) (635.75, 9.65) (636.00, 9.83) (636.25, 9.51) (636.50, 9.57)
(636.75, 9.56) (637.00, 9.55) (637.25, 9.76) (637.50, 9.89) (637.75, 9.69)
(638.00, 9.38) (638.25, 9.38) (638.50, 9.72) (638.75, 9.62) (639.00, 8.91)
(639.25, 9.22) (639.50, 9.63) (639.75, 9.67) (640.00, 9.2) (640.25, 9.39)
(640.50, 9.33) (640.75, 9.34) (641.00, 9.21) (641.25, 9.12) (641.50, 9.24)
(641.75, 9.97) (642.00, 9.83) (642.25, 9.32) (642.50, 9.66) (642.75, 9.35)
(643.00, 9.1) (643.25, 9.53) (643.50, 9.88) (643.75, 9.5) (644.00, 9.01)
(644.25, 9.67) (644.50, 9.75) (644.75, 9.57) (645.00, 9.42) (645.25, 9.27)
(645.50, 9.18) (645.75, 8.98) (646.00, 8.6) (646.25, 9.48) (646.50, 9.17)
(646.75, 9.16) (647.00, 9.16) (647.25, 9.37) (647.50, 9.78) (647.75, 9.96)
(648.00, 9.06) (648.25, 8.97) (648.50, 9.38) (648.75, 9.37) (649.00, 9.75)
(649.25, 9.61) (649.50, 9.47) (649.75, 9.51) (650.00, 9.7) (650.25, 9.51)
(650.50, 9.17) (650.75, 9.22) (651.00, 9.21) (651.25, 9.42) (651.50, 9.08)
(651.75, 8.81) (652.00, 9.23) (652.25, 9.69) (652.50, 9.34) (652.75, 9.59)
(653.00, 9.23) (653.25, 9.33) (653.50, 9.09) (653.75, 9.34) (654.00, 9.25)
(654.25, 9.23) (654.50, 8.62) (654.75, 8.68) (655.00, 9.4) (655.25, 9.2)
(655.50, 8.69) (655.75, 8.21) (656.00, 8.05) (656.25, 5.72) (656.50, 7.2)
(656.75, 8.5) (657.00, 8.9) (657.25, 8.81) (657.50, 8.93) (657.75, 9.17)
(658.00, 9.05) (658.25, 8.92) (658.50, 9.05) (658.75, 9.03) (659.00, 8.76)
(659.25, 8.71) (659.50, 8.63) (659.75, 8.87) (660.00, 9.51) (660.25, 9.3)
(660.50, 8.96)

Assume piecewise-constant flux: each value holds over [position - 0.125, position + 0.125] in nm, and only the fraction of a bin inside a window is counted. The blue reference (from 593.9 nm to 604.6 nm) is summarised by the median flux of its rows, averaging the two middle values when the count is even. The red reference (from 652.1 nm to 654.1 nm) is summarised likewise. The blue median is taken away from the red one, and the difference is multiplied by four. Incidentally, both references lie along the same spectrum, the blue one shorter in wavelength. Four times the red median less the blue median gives -3.9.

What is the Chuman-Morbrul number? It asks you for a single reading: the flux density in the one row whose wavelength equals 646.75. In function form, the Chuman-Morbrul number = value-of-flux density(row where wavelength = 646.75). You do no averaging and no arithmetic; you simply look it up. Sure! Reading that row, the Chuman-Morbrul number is 9.16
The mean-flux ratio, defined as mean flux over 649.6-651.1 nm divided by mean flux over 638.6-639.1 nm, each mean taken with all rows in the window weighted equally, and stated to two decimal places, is 1.01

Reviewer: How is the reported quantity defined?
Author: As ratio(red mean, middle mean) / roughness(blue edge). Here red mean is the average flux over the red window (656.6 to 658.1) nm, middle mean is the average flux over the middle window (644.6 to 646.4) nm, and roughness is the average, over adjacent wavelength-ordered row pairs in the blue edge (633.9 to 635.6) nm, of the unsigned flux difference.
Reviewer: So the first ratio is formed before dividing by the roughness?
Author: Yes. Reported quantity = 3.6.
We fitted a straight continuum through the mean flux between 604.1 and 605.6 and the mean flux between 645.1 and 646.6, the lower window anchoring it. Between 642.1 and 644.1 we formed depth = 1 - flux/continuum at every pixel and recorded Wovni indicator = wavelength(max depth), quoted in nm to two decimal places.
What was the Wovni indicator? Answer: 644.00 nm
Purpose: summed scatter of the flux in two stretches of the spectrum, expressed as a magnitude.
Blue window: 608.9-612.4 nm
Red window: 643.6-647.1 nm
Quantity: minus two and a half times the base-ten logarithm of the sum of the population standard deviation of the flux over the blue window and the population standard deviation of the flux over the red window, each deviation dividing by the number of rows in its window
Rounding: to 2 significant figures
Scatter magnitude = 0.51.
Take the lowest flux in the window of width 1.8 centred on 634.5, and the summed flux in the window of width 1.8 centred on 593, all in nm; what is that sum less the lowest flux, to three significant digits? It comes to 66.3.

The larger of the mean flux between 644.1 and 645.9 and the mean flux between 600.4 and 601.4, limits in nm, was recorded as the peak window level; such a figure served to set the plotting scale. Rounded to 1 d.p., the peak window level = 10.0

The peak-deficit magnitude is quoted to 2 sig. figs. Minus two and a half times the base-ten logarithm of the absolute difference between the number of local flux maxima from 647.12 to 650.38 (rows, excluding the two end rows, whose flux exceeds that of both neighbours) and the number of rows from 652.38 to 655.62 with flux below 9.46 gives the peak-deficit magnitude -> -2.3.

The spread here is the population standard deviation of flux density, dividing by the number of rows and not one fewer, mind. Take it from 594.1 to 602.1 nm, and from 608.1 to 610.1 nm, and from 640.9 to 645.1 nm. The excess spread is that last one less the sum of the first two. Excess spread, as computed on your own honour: -0.35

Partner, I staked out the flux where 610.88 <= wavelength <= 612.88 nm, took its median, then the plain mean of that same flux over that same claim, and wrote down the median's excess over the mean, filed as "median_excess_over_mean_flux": 0.15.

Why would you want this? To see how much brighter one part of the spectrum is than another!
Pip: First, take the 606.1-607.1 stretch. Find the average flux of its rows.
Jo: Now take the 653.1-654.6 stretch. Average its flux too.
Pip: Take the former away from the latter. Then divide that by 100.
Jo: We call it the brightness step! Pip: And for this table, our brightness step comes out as -0.0092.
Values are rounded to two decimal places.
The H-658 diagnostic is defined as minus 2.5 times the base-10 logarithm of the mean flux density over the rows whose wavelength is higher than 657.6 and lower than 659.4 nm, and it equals -2.38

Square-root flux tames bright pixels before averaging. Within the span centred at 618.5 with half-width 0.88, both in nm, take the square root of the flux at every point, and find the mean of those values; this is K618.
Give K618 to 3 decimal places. 3.177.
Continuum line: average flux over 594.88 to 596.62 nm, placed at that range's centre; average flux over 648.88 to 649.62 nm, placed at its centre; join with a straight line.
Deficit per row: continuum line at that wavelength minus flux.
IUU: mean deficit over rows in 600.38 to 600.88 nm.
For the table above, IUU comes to 0.65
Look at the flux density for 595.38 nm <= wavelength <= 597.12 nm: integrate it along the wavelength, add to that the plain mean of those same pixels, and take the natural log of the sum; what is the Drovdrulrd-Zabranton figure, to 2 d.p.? 3.37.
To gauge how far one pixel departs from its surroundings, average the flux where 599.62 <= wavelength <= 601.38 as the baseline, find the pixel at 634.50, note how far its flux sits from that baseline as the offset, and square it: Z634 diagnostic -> 0.5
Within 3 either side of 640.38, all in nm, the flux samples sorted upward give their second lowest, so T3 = 9.1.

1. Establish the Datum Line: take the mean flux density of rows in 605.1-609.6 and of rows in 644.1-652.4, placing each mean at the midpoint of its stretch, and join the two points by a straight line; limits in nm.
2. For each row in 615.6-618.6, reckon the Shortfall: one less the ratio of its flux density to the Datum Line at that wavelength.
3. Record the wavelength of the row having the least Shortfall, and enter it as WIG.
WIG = 618.00 nm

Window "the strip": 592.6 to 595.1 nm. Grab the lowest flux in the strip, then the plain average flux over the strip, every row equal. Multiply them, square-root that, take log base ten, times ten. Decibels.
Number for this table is 10.0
